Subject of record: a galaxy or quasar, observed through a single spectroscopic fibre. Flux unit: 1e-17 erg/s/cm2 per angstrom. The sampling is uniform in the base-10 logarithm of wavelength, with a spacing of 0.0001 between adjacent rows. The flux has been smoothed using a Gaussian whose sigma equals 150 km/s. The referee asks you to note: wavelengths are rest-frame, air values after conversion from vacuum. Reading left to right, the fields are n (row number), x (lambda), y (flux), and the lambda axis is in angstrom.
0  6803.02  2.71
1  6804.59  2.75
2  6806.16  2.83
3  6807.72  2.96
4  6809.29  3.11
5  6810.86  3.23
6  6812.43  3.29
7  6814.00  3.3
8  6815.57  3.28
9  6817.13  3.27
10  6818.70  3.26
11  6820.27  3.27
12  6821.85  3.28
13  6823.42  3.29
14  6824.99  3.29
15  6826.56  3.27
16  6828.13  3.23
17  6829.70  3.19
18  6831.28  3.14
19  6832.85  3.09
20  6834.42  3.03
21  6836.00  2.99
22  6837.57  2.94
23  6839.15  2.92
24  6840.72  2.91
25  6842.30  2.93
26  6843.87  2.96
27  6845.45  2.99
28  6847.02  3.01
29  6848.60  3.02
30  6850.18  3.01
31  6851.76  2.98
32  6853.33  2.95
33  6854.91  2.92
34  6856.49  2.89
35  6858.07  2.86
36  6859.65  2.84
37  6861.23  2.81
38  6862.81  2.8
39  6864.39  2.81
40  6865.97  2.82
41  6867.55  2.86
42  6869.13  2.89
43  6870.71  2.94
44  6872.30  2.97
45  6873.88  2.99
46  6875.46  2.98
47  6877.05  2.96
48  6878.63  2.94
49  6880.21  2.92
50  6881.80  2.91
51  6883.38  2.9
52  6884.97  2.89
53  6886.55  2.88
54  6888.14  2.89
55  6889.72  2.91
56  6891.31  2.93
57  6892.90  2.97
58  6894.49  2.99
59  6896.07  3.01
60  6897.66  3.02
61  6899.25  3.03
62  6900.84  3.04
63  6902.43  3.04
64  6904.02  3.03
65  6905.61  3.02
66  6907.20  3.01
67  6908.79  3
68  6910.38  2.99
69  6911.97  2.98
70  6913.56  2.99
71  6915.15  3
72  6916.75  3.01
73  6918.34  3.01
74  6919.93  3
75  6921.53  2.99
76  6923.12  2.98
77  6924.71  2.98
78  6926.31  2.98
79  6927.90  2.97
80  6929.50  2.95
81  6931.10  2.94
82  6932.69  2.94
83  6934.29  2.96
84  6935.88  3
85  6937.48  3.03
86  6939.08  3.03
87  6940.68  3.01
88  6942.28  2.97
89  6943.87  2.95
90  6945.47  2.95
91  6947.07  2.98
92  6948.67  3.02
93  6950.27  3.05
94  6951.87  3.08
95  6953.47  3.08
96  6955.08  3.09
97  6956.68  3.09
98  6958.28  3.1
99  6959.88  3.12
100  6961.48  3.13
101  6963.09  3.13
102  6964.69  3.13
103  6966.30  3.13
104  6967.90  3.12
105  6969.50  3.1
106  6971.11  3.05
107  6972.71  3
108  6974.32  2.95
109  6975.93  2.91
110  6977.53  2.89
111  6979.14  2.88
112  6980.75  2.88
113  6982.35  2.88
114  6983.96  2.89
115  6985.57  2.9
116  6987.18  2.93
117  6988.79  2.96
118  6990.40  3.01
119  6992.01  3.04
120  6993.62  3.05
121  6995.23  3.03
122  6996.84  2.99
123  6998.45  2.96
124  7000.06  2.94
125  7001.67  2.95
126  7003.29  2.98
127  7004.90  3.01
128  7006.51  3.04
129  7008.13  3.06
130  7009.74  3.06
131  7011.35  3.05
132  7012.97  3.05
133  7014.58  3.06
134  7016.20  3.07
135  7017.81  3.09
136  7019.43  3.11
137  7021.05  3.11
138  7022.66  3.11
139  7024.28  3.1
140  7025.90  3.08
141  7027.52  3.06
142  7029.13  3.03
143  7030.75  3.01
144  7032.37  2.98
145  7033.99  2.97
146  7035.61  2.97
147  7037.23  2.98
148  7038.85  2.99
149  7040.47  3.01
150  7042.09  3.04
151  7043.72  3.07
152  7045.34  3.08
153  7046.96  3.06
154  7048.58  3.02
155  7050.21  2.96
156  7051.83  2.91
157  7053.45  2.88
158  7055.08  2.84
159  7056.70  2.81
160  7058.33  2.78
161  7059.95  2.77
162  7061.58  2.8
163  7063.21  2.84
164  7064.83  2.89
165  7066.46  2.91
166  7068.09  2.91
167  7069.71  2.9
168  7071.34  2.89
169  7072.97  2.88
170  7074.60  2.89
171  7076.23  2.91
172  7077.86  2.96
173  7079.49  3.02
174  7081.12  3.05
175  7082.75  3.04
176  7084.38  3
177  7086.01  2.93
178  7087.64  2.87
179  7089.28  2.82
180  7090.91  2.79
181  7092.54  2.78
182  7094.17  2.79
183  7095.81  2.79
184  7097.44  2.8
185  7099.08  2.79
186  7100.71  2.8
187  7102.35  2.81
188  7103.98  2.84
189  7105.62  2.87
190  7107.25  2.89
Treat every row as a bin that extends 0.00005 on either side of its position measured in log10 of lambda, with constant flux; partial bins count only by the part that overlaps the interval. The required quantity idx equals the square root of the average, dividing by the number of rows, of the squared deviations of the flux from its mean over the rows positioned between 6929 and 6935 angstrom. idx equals 0.008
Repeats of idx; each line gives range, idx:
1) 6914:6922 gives 0.007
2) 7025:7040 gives 0.038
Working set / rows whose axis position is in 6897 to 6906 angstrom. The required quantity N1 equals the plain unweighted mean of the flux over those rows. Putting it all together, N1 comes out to 3.03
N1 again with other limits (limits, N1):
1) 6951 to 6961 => 3.09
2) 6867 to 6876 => 2.94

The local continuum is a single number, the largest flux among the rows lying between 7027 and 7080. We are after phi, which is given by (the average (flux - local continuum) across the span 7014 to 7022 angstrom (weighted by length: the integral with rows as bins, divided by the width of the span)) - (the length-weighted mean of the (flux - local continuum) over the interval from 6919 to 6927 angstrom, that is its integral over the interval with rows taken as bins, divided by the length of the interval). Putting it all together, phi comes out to 0.10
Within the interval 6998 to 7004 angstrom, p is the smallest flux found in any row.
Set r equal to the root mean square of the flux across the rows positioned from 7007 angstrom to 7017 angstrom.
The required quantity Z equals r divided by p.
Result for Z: 1.04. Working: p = 2.94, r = 3.06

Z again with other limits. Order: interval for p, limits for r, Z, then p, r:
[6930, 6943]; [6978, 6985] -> 0.98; 2.94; 2.88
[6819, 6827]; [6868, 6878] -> 0.90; 3.27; 2.96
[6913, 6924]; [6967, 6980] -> 1.00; 2.98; 2.99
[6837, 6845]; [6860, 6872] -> 0.98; 2.91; 2.85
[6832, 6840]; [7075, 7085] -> 1.03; 2.92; 3.00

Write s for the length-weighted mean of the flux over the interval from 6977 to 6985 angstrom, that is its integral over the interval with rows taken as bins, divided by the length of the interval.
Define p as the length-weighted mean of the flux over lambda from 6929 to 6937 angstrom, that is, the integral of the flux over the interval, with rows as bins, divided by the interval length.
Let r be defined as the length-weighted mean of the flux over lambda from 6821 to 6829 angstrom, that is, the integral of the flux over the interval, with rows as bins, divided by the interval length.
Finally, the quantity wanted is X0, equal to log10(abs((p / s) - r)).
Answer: 0.35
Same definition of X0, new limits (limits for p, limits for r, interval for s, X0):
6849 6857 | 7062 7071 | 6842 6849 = 0.28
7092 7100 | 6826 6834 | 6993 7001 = 0.35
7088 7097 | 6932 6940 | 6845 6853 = 0.31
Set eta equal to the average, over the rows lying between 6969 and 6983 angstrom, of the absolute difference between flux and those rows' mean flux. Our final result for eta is 0.068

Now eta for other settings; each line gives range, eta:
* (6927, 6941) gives 0.032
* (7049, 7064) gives 0.049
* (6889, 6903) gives 0.039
